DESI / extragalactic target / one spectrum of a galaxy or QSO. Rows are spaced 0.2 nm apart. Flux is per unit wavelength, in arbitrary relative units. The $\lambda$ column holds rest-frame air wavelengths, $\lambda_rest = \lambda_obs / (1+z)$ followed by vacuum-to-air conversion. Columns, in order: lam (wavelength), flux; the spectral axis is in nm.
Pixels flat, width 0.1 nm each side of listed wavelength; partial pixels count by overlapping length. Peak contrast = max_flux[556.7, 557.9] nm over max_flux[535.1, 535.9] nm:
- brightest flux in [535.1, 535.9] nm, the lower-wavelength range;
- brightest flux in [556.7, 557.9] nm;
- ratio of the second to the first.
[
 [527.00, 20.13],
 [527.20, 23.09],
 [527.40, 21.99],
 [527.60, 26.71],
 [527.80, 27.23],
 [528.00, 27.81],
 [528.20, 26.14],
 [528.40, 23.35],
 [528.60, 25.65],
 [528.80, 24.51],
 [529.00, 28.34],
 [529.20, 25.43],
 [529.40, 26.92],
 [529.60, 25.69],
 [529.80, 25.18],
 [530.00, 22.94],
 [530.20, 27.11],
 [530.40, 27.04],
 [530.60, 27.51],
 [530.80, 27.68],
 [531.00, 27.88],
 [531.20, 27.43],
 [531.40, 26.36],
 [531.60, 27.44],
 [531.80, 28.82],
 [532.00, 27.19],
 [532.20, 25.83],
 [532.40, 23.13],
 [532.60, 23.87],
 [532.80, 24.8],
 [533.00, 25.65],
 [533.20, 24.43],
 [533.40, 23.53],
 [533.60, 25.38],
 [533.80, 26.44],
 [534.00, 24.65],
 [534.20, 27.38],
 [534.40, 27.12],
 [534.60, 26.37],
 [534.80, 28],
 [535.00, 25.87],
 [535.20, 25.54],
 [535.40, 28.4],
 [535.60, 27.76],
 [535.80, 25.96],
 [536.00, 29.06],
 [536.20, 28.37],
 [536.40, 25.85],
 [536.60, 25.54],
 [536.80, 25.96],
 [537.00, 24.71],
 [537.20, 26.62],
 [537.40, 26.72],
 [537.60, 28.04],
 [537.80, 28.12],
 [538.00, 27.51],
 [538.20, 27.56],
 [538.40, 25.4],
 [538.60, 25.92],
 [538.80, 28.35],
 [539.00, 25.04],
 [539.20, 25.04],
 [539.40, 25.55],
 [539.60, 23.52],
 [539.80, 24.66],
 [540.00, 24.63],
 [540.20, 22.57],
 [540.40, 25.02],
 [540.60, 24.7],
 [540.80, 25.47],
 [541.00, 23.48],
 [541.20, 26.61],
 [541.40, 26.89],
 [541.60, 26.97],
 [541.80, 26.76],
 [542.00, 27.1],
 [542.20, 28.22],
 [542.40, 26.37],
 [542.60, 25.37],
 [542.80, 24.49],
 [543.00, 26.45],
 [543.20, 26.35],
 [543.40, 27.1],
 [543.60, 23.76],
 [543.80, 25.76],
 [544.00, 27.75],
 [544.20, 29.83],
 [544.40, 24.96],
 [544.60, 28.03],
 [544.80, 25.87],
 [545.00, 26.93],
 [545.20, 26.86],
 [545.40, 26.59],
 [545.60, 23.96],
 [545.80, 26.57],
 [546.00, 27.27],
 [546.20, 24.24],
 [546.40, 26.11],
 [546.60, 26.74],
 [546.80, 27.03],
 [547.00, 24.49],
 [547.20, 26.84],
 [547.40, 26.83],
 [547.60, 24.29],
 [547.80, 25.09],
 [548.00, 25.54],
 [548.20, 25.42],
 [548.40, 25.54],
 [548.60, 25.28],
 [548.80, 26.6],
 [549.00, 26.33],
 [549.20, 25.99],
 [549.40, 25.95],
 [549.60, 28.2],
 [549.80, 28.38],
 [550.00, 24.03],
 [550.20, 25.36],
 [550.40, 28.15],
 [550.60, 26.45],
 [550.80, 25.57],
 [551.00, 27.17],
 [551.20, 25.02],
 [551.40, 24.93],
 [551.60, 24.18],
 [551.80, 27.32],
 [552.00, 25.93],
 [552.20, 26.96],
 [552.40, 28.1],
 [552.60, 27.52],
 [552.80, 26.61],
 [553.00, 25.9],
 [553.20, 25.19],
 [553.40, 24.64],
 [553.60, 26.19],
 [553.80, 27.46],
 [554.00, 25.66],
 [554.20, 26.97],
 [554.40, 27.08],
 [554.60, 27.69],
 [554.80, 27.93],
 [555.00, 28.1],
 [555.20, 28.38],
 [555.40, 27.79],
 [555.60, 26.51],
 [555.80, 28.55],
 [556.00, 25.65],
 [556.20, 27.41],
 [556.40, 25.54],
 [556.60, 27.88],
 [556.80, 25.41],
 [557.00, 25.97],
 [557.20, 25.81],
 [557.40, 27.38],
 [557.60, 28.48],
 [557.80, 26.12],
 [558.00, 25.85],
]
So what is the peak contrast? 1.00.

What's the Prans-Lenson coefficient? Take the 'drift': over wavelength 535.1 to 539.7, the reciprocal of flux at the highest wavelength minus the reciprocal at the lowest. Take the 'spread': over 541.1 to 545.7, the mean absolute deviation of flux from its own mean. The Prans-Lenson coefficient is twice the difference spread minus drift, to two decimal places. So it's 1.98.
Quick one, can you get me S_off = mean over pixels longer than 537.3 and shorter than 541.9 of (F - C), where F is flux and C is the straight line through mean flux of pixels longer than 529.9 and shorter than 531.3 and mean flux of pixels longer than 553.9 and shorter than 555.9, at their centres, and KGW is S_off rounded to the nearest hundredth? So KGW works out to -1.20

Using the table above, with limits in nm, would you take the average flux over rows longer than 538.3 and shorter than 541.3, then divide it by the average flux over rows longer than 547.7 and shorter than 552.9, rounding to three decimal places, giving 0.956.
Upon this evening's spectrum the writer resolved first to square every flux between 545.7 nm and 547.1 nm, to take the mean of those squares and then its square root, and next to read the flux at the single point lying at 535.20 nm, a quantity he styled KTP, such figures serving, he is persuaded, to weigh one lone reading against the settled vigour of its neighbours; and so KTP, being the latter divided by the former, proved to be 0.98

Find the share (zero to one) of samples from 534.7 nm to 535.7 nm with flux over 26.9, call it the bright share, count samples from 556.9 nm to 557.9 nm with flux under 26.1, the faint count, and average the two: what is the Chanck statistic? 1.3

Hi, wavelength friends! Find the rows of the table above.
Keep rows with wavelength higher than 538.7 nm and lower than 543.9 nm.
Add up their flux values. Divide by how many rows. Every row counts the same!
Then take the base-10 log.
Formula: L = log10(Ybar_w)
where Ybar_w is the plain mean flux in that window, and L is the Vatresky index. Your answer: 1.41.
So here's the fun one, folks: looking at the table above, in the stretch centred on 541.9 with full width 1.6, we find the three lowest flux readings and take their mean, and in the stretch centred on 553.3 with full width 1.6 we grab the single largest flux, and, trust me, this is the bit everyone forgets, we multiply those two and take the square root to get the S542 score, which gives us 26.8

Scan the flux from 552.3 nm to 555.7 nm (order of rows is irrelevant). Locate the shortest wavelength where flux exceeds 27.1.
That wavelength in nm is 552.40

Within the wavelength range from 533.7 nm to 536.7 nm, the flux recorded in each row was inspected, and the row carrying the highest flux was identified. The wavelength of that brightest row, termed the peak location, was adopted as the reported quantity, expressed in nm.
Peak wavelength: 536.00 nm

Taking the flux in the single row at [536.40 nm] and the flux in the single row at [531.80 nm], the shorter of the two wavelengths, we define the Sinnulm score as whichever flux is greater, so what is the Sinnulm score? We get 28.8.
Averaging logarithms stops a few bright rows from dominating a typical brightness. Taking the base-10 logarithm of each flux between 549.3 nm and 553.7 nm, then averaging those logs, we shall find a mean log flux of 1.419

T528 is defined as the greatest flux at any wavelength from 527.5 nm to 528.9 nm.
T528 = 27.81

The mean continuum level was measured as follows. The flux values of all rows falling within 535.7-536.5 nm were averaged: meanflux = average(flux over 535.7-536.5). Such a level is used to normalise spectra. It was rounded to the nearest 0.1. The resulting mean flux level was 27.3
